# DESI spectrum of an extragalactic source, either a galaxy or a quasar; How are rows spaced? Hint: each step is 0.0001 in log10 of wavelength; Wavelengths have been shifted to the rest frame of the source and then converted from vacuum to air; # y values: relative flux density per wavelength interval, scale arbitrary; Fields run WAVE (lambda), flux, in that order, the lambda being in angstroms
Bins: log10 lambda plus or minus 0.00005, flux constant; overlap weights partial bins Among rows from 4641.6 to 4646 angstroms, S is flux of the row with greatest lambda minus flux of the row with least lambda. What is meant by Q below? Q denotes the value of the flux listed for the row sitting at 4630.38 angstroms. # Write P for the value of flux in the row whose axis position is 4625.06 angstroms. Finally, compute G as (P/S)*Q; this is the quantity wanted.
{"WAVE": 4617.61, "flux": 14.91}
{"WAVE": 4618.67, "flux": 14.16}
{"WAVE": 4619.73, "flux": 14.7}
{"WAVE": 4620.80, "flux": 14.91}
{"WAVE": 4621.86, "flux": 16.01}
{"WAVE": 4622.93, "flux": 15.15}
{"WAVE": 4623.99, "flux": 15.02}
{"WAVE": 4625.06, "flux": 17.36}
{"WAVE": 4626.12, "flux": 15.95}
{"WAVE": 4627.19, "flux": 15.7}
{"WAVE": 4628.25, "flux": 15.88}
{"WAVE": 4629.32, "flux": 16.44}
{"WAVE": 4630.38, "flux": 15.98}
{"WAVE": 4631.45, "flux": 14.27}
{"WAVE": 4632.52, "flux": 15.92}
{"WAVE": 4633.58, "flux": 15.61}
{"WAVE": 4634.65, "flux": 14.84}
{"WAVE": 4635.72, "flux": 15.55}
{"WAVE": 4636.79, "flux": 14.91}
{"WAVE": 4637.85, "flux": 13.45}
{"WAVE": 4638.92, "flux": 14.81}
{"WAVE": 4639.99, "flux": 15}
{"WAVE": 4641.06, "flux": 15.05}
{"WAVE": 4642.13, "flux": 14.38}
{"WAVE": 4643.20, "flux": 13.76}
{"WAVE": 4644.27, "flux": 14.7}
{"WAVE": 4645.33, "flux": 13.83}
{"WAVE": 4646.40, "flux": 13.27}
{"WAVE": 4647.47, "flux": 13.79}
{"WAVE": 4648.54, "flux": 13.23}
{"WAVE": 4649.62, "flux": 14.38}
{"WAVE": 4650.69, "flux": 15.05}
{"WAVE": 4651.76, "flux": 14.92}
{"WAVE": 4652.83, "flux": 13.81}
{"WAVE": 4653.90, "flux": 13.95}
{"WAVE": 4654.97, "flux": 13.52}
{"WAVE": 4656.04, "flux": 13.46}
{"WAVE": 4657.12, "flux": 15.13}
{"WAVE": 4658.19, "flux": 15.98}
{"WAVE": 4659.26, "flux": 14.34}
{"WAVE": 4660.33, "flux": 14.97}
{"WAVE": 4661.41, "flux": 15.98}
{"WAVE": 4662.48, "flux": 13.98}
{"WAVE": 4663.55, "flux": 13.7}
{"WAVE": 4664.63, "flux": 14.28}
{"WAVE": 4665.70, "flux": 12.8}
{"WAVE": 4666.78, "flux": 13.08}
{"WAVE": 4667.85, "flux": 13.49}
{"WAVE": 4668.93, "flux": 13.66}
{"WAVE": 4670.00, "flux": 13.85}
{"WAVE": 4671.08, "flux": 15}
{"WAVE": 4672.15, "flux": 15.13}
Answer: -504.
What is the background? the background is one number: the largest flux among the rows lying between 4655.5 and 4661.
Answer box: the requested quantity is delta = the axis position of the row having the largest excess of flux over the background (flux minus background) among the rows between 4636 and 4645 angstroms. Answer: 4641.06 angstroms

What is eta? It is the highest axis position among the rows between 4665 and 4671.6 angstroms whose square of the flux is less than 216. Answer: 4670.00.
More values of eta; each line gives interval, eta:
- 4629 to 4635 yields 4631.45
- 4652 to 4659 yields 4656.04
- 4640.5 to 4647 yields 4646.40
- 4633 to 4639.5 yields 4637.85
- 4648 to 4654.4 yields 4653.90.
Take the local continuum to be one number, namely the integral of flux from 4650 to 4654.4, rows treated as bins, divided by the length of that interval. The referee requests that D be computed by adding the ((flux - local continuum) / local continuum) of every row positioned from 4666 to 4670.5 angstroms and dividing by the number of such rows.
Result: -0.06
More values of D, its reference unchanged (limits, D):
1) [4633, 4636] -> 0.06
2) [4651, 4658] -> -0.02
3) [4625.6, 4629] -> 0.10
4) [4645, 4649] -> -0.06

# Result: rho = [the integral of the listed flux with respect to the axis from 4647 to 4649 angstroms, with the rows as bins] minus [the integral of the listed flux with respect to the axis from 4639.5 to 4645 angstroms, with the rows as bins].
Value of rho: -53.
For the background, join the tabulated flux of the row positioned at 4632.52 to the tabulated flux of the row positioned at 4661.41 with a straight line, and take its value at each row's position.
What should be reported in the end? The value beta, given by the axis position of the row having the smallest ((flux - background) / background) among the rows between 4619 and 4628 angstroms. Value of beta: 4619.73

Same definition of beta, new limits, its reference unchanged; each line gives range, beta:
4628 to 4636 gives 4631.45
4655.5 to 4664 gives 4656.04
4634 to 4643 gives 4637.85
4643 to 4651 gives 4648.54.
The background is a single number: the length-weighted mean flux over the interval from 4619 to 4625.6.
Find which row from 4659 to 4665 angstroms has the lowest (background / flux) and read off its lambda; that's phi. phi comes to 4661.41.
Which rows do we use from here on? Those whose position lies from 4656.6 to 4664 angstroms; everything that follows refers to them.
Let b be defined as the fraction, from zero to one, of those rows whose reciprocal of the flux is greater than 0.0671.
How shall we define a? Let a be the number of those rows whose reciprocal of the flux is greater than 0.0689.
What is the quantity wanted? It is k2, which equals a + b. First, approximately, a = 3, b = 0.4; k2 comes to 3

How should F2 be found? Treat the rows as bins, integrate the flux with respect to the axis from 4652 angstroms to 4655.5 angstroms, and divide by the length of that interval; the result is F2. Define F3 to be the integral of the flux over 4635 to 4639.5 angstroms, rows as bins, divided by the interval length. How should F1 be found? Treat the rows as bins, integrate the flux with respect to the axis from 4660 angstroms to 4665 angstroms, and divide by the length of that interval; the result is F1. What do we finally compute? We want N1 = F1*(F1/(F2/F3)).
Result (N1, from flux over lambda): 224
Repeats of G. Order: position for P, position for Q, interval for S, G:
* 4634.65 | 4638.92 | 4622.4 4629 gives 301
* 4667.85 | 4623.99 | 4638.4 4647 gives -132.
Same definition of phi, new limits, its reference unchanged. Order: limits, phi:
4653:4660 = 4658.19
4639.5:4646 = 4641.06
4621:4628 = 4625.06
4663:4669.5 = 4664.63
